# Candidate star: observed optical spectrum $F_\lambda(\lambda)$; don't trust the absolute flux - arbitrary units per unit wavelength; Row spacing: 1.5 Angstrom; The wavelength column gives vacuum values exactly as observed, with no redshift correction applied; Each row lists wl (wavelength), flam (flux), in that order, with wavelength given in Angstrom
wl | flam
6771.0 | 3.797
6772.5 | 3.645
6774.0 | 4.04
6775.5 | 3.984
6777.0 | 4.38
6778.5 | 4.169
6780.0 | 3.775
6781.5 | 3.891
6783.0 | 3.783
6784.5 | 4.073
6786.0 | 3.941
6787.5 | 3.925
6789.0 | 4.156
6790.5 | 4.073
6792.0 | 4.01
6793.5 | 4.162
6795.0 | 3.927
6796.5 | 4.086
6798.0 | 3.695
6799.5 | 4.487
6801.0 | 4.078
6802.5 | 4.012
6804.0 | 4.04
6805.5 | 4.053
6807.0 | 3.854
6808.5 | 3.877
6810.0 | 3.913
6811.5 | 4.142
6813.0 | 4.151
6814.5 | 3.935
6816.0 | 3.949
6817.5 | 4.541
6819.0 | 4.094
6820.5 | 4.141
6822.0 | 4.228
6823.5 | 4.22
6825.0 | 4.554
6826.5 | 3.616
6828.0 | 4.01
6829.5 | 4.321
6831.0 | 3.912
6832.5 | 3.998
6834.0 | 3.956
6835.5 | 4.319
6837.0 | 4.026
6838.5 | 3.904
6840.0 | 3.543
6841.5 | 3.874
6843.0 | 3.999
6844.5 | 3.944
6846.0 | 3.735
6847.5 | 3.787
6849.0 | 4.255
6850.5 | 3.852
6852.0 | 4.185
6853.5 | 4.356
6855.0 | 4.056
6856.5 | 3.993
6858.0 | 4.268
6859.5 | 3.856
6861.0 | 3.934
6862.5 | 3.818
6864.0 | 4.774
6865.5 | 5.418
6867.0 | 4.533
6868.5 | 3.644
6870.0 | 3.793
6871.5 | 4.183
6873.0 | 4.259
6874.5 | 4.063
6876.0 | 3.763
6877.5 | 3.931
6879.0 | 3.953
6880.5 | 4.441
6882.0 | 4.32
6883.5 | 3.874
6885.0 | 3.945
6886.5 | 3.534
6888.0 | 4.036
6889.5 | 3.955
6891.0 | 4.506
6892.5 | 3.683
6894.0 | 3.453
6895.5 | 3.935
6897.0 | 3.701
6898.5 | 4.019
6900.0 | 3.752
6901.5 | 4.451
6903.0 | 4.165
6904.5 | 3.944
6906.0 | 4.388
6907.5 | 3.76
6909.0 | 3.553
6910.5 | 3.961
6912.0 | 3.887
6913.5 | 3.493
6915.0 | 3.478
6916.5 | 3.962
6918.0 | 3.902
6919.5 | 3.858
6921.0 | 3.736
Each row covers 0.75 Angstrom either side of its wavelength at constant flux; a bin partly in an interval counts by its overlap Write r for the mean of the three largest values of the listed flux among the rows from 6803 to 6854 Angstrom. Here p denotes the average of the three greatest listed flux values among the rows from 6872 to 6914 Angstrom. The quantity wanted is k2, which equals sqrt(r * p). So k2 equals 4.47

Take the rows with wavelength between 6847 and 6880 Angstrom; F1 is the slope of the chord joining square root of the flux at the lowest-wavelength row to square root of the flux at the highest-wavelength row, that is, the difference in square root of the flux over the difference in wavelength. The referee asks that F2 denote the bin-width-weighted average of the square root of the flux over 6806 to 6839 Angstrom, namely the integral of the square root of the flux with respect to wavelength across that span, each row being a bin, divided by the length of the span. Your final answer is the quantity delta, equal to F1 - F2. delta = -2.02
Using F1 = 0.0013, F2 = 2.02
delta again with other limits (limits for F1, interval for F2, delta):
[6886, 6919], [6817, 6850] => -2.01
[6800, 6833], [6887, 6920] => -1.97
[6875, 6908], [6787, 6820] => -2.01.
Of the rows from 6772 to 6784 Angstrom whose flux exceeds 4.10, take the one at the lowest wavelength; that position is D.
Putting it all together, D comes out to 6777.0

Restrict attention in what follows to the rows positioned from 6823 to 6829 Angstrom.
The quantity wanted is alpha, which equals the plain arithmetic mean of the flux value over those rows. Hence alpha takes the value 4.10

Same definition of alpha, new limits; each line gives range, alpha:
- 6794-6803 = 4.05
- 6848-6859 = 4.14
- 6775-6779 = 4.18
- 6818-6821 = 4.12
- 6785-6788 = 3.93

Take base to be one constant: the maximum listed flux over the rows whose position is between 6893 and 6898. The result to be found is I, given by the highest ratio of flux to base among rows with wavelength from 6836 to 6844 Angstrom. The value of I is 1.02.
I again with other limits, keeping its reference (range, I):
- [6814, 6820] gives 1.15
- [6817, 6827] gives 1.16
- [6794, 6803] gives 1.14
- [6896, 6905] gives 1.13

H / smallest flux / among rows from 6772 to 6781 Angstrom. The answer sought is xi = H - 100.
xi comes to -96.4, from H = 3.645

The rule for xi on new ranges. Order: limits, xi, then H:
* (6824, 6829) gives -96.4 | 3.616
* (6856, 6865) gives -96.2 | 3.818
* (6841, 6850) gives -96.3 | 3.735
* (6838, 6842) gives -96.5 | 3.543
